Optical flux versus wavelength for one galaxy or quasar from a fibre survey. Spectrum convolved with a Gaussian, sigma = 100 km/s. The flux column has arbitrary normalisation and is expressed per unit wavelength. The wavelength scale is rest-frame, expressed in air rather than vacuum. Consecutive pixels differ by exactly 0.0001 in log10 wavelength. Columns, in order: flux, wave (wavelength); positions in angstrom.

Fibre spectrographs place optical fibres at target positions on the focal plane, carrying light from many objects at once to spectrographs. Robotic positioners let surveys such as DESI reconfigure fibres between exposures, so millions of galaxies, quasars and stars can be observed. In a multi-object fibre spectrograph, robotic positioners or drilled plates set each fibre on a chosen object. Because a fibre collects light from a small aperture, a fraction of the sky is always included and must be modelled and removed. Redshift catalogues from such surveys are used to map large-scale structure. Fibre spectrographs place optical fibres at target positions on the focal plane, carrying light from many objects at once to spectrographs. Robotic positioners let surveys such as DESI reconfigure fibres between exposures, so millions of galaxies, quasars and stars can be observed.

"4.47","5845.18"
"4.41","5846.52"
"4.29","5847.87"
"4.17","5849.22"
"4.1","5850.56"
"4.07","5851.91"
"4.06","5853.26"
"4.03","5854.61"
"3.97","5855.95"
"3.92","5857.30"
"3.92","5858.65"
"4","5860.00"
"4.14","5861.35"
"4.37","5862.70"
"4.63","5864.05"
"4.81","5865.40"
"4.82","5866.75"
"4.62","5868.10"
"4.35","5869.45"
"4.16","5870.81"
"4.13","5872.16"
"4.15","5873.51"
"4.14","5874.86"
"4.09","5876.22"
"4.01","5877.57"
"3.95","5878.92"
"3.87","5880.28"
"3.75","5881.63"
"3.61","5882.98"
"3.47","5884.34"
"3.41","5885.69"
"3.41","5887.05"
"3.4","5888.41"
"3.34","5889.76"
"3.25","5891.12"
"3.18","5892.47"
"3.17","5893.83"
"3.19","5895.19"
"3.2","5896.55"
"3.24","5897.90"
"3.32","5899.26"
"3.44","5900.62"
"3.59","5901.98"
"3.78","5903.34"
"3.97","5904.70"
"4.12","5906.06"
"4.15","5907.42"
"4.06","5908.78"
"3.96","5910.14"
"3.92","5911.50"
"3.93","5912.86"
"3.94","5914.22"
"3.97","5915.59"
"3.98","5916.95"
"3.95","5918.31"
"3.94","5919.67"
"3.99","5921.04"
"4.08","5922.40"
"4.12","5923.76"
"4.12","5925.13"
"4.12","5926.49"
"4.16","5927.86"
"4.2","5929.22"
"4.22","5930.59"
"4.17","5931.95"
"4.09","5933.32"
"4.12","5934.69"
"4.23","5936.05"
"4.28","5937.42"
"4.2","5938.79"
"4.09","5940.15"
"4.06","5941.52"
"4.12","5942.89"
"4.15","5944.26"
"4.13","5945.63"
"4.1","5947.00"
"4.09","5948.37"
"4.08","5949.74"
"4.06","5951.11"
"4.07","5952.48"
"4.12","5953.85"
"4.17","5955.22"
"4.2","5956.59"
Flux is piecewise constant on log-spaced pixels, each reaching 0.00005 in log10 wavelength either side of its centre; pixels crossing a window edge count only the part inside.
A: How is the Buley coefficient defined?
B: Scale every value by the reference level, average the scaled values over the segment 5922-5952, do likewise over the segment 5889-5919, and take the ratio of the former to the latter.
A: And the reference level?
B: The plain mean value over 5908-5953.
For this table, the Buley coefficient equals 1.13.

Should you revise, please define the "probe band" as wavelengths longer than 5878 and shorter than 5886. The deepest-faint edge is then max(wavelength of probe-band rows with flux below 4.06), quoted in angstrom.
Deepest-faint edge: 5885.69 angstrom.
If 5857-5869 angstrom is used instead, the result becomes 5860.00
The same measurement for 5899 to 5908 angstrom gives 5904.70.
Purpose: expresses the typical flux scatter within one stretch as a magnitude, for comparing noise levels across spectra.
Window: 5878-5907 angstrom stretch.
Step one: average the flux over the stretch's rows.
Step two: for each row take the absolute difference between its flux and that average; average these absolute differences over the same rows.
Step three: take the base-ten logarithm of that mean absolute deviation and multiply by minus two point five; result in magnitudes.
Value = 1.52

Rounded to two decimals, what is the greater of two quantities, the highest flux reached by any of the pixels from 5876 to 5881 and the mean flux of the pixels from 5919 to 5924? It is 4.09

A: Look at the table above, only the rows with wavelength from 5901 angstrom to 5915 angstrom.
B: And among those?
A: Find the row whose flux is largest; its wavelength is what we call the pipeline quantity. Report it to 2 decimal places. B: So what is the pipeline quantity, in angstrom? 5907.42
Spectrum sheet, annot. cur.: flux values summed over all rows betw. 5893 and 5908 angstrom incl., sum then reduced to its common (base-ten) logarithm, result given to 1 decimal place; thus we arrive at 1.6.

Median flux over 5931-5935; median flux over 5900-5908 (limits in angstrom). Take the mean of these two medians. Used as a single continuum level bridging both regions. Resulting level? 4.00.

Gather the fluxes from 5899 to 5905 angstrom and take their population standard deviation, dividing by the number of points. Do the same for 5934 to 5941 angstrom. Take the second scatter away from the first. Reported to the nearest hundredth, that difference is 0.16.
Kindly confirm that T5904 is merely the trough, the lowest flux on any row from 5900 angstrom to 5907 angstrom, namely 3.44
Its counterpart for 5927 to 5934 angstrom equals 4.09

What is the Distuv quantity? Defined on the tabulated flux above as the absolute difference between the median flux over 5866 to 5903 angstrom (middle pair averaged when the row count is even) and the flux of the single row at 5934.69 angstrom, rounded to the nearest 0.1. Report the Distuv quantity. 0.5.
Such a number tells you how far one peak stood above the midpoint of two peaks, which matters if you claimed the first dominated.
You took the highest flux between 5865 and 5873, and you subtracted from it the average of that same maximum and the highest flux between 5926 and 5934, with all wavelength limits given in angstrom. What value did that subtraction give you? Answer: 0.30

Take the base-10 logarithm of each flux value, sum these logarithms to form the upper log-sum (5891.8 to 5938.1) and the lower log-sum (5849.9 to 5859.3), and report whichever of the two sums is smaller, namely 4.2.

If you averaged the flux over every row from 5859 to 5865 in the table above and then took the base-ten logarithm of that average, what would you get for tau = 0.63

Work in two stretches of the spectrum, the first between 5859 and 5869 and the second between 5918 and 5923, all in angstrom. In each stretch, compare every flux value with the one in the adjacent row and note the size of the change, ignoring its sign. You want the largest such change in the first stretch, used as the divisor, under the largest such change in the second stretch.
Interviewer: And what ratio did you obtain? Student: 0.35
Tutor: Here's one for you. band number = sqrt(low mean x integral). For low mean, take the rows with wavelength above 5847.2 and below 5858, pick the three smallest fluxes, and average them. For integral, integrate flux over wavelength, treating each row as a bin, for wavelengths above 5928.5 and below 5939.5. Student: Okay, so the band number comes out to 13.5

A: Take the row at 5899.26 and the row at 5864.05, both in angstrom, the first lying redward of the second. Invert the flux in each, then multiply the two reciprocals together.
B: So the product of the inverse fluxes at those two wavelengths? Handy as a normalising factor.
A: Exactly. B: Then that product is 0.065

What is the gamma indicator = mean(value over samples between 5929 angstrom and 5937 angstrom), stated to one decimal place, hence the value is 4.2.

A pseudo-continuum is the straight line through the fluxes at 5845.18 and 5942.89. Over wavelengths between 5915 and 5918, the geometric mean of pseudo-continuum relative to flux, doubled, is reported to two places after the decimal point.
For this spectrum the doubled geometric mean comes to 2.12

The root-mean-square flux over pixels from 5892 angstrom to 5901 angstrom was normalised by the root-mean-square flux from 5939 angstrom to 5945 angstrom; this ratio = 0.79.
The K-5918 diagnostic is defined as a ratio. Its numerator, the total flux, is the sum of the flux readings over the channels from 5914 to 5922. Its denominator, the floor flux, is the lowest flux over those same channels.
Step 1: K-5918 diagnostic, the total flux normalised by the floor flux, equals 6.03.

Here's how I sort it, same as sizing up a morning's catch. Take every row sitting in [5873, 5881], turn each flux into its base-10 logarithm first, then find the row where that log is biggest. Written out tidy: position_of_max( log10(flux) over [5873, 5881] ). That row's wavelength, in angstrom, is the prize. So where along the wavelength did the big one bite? 5873.51 angstrom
